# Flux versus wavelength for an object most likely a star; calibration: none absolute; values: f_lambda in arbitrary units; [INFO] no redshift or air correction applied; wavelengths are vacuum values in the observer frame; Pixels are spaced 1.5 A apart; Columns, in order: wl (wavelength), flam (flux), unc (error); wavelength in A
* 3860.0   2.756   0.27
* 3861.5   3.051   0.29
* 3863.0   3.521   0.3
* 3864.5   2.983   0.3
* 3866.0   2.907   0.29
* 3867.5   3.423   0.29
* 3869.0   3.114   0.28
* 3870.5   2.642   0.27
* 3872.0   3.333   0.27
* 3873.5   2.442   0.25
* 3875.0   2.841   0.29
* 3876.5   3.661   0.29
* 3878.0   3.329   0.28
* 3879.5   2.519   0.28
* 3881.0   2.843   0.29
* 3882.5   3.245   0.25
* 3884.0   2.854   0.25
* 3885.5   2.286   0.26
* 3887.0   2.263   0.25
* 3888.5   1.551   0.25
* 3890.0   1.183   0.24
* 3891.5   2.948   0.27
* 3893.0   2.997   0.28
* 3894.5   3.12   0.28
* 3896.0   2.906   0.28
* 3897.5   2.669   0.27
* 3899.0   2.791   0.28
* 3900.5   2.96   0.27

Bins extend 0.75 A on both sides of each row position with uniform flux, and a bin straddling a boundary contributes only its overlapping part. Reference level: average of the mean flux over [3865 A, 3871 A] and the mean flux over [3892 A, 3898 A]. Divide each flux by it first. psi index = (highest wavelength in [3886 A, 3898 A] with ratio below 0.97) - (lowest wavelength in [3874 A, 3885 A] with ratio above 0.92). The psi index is 22.5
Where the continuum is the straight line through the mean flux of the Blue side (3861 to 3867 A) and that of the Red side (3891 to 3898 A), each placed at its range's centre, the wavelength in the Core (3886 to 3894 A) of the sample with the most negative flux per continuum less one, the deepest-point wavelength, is 3890.0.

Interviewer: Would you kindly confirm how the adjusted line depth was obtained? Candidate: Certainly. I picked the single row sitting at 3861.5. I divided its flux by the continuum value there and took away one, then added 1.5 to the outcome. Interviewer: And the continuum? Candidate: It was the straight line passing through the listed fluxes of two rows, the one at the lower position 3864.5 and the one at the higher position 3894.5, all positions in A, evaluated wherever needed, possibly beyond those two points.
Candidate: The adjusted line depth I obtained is 1.53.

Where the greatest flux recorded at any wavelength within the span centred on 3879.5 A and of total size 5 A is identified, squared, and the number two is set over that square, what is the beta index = 0.180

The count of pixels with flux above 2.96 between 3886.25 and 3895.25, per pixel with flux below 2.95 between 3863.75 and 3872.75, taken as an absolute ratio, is 1.0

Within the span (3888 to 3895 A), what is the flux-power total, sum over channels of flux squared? 31.2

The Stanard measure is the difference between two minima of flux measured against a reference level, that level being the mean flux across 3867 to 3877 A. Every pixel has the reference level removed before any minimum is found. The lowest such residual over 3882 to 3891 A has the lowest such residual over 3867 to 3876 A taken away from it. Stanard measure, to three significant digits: -1.26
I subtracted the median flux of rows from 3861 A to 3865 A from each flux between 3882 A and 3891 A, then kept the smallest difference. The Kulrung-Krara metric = -1.87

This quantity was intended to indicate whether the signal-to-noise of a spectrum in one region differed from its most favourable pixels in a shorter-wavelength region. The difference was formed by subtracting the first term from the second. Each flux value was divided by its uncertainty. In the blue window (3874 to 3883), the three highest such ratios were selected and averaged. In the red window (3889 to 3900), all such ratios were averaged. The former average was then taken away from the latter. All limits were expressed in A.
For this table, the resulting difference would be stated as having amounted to -2.8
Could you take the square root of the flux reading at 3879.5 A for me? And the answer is 1.59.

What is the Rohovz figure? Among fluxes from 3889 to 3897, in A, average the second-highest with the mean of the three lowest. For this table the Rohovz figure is 2.67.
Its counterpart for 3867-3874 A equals 3.03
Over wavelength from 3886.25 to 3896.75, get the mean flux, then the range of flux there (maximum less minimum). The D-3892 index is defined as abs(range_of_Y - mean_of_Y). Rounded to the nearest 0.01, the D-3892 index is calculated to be 0.49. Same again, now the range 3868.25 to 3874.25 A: 1.99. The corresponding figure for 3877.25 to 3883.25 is 2.17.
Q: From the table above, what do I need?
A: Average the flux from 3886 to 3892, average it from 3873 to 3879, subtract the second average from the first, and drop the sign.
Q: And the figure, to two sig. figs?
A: 1.1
